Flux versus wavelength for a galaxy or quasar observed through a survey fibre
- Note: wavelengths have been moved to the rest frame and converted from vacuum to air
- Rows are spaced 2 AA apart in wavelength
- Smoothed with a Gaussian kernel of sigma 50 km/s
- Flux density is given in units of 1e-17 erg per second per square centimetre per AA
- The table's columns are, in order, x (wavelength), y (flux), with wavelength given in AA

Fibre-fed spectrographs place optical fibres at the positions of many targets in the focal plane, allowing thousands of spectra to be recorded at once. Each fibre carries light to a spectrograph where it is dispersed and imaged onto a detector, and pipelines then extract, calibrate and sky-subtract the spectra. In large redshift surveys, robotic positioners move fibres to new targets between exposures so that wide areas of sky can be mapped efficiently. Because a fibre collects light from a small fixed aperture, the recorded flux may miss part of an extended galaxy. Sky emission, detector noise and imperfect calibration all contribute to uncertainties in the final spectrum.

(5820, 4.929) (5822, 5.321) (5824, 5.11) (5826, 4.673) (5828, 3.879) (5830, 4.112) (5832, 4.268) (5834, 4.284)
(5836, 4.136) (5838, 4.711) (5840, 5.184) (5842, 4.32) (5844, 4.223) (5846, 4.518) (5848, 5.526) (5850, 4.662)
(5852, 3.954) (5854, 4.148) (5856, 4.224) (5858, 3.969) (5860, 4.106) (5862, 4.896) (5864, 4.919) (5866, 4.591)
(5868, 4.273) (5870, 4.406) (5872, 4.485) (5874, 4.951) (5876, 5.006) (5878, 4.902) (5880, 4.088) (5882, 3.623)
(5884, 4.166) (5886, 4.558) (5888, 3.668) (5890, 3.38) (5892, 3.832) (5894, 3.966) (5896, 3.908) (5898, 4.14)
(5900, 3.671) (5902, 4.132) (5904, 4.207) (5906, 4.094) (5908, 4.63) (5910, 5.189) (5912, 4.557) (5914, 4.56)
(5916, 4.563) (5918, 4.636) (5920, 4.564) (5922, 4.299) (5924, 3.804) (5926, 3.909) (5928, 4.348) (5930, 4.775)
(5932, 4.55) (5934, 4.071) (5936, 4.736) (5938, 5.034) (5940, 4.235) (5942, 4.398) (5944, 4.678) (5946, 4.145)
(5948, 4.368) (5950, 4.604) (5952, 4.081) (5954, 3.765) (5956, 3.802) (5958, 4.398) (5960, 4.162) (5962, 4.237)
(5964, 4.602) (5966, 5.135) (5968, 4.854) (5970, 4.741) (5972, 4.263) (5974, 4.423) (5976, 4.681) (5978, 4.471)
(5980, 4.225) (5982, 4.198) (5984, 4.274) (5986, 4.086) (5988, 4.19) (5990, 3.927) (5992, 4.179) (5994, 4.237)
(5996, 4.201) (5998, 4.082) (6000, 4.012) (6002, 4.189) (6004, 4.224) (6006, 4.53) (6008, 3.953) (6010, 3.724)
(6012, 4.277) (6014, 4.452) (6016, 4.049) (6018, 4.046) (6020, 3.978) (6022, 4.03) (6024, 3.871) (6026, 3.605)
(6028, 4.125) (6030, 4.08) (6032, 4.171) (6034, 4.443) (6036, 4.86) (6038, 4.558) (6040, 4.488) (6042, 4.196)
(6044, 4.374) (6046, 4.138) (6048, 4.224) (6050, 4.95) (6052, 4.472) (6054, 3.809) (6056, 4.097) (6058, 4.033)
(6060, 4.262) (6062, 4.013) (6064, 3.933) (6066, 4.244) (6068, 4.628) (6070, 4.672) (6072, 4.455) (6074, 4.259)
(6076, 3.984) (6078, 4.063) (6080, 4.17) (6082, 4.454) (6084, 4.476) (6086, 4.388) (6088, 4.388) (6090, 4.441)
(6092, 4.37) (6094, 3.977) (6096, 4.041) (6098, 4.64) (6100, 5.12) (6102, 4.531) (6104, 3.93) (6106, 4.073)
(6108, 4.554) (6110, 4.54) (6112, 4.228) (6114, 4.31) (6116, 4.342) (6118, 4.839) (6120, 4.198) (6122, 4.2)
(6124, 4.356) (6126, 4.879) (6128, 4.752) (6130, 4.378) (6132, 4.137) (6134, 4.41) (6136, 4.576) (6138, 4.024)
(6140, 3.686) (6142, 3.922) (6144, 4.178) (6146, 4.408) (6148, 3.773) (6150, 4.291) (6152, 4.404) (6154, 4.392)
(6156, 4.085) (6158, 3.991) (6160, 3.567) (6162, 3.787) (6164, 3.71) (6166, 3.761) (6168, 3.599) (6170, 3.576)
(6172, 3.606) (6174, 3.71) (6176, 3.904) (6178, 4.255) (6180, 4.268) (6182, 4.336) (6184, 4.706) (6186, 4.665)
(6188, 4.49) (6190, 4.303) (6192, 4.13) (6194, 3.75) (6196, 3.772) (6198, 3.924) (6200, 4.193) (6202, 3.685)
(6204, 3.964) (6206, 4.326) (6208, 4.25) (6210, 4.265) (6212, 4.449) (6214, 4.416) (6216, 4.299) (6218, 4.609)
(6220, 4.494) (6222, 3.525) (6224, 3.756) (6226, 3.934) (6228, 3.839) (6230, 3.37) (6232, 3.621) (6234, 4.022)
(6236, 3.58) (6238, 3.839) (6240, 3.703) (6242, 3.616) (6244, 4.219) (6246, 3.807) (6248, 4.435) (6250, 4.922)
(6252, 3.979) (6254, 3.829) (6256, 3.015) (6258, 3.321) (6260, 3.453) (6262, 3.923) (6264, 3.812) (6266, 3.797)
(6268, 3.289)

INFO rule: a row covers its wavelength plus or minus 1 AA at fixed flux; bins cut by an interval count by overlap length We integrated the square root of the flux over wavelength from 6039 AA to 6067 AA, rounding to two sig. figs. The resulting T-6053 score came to 58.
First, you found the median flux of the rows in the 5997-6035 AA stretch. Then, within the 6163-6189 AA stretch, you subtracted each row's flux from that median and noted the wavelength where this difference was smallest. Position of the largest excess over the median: 6184 AA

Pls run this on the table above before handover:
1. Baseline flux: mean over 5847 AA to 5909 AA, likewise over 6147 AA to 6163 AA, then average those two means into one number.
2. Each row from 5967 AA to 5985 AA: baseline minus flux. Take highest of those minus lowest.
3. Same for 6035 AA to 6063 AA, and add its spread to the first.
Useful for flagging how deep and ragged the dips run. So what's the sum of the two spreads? 1.8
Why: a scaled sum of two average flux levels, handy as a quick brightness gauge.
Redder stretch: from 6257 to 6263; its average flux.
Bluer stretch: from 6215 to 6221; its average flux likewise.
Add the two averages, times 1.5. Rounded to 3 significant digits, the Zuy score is 12.0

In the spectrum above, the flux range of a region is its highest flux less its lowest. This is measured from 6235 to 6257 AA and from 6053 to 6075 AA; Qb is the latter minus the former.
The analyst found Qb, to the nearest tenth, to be -1.0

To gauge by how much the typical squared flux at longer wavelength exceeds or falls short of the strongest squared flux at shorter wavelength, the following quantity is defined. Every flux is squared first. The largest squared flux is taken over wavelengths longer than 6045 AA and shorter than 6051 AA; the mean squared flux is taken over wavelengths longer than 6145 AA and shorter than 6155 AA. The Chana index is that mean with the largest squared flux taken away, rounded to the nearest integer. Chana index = -6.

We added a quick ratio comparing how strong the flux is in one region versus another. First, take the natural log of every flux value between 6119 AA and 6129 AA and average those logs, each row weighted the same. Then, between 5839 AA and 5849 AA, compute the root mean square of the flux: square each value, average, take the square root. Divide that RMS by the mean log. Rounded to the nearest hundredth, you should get 3.19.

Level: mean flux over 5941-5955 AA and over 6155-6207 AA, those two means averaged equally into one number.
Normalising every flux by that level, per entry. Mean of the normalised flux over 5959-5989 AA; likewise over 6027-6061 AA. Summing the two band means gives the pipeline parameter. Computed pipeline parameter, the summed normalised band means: 2.11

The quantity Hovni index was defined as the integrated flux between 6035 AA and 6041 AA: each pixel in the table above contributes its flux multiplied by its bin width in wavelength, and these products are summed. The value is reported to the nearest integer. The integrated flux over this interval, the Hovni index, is 28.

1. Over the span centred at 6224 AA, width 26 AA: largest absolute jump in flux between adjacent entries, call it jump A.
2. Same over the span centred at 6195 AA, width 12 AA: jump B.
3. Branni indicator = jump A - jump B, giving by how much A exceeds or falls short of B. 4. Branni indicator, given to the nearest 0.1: 0.6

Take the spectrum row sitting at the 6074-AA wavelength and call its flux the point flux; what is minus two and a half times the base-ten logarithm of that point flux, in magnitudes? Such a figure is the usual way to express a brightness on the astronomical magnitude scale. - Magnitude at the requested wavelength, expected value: -1.57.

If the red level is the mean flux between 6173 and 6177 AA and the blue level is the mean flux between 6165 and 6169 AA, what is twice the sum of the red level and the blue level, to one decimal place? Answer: 15.0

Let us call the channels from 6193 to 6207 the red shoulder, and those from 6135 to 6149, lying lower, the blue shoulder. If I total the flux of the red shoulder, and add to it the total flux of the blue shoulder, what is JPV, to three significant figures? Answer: 56.2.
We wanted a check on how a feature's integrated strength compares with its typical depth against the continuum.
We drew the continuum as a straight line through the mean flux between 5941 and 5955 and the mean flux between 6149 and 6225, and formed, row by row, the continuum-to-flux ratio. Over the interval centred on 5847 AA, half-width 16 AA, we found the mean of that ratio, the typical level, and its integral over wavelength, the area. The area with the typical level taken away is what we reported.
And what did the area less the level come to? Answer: 30.8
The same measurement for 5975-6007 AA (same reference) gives 31.2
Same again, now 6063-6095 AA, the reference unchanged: 30.2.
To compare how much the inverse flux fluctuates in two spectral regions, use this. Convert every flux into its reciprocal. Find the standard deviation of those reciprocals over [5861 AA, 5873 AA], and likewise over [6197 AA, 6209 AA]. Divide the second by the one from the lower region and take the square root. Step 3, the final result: 1.1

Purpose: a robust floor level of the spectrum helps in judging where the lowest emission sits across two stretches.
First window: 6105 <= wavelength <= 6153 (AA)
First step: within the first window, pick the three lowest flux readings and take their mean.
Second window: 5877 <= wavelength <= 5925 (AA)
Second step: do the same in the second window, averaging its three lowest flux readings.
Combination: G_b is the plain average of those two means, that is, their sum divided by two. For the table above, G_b 3.68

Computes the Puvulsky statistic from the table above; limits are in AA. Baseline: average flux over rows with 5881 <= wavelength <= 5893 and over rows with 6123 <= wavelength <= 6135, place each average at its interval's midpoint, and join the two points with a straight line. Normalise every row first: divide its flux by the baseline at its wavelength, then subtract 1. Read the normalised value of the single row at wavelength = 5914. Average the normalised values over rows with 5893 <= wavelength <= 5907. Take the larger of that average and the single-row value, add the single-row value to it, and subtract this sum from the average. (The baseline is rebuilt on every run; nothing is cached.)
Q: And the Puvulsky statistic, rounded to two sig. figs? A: -0.29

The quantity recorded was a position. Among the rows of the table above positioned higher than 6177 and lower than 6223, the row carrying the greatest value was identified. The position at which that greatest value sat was 6184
